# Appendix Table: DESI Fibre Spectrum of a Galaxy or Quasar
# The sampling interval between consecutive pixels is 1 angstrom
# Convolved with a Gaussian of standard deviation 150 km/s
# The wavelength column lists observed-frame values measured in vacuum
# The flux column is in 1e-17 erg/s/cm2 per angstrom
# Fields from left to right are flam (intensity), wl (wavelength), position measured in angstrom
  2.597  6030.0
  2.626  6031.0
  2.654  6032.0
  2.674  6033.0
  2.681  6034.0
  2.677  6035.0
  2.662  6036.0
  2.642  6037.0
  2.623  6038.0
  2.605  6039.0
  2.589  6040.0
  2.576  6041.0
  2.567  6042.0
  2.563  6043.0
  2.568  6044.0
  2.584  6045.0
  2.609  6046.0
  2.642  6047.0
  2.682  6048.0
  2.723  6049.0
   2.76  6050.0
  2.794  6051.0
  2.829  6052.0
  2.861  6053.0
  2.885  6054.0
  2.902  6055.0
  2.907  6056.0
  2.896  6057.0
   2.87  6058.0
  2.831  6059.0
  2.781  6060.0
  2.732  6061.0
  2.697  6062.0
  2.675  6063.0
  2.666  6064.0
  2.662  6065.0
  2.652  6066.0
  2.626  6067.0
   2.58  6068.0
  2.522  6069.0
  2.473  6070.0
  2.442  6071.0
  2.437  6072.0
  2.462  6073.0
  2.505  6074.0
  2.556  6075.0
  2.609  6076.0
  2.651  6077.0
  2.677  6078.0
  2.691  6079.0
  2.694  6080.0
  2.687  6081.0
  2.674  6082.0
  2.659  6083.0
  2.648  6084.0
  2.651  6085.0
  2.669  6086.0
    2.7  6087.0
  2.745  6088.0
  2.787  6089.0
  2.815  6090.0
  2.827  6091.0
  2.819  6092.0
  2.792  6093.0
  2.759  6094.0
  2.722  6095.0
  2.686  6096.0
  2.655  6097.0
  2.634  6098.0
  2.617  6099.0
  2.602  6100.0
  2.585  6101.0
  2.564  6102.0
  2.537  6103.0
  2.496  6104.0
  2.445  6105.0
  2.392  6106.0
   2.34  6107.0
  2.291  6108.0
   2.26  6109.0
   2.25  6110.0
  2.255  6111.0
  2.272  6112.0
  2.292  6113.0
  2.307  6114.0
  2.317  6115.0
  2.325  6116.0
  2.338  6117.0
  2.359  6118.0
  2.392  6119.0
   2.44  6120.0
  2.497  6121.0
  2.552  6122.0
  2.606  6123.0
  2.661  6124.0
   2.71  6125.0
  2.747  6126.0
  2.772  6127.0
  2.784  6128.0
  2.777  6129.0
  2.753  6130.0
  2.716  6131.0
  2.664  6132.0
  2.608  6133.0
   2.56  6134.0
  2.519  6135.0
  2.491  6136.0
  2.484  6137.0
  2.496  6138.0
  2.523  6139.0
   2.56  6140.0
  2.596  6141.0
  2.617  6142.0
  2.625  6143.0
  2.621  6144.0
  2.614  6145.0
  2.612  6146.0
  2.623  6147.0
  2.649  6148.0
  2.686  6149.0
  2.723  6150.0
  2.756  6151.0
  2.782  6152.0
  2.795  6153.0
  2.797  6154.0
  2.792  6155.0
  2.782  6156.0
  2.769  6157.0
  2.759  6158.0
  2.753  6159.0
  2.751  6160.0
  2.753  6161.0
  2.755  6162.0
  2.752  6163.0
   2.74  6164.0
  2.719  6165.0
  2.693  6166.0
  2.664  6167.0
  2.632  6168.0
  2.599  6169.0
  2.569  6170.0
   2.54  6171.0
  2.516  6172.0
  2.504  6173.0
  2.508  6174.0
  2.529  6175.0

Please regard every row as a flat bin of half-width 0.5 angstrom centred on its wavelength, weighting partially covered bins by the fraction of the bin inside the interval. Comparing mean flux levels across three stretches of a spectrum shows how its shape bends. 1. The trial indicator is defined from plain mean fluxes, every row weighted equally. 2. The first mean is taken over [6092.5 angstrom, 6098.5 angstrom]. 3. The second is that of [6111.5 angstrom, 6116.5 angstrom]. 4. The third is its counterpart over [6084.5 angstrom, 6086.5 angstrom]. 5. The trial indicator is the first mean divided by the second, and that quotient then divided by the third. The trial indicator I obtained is 0.44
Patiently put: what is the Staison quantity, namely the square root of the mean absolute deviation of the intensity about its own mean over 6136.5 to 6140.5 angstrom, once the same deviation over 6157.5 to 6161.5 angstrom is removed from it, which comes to 0.15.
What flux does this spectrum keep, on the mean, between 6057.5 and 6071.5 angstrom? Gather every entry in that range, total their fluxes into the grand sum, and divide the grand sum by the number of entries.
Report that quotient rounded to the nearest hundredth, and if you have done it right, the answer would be 2.66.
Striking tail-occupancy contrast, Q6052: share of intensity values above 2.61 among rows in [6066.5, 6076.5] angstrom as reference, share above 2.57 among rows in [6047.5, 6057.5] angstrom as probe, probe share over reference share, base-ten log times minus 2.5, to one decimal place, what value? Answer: -2.5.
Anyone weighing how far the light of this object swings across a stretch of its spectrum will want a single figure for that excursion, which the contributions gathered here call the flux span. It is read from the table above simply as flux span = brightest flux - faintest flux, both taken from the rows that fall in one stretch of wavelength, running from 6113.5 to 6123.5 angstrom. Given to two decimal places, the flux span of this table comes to 0.30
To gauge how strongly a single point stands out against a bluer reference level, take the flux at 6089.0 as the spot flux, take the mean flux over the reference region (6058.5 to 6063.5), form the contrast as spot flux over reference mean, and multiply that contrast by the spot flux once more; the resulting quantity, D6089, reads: 2.83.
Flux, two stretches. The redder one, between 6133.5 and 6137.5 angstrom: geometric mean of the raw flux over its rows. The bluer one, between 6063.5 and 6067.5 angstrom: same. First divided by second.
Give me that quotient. 0.95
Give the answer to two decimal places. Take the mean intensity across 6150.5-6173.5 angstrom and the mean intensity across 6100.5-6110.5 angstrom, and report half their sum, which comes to 2.56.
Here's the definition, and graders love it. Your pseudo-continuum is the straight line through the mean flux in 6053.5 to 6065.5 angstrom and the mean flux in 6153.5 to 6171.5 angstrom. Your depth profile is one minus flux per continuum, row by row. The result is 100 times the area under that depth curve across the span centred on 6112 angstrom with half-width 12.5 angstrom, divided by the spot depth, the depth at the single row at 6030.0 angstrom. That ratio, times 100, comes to 3948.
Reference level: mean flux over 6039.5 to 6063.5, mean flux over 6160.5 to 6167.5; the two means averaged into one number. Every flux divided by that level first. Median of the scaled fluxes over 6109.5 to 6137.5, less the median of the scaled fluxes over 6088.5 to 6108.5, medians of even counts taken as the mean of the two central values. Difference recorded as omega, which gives -0.043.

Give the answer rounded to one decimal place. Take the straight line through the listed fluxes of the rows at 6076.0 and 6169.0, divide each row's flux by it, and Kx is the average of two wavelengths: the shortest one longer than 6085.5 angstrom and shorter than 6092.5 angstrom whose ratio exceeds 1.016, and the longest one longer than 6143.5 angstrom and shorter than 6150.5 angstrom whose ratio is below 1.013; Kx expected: 6116.5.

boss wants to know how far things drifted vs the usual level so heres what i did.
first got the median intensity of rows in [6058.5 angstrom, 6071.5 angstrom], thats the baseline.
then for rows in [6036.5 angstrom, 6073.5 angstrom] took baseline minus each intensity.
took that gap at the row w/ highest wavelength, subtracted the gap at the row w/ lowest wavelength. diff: 0.18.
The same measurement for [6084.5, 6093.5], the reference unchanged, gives -0.14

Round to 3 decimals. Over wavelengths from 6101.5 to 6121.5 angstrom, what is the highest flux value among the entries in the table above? 2.564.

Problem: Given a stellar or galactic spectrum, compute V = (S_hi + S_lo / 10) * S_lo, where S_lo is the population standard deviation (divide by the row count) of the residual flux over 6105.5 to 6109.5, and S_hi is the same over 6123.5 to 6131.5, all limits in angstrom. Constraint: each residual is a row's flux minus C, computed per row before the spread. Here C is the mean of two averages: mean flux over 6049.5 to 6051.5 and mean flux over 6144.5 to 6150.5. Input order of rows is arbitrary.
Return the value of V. 0.002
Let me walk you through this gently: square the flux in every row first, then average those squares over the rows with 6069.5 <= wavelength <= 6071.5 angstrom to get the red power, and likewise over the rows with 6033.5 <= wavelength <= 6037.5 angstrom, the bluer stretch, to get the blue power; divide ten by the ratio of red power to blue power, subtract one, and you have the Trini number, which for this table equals 10.8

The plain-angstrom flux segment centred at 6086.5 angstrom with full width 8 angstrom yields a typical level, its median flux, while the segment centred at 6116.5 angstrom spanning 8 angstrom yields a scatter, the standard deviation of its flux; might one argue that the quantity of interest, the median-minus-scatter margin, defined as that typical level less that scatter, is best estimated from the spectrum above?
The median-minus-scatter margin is 2.64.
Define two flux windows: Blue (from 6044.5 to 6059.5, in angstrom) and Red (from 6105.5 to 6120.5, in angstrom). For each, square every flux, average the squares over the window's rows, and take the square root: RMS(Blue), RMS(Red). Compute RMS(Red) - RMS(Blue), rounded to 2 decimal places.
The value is -0.46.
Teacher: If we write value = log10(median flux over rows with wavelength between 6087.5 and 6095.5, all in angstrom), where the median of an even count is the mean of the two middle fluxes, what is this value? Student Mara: 0.446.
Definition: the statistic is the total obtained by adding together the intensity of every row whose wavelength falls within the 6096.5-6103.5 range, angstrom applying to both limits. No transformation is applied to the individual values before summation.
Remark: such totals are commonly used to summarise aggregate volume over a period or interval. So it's 18.2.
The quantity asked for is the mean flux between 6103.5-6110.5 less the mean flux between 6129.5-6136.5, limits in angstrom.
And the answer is -0.26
